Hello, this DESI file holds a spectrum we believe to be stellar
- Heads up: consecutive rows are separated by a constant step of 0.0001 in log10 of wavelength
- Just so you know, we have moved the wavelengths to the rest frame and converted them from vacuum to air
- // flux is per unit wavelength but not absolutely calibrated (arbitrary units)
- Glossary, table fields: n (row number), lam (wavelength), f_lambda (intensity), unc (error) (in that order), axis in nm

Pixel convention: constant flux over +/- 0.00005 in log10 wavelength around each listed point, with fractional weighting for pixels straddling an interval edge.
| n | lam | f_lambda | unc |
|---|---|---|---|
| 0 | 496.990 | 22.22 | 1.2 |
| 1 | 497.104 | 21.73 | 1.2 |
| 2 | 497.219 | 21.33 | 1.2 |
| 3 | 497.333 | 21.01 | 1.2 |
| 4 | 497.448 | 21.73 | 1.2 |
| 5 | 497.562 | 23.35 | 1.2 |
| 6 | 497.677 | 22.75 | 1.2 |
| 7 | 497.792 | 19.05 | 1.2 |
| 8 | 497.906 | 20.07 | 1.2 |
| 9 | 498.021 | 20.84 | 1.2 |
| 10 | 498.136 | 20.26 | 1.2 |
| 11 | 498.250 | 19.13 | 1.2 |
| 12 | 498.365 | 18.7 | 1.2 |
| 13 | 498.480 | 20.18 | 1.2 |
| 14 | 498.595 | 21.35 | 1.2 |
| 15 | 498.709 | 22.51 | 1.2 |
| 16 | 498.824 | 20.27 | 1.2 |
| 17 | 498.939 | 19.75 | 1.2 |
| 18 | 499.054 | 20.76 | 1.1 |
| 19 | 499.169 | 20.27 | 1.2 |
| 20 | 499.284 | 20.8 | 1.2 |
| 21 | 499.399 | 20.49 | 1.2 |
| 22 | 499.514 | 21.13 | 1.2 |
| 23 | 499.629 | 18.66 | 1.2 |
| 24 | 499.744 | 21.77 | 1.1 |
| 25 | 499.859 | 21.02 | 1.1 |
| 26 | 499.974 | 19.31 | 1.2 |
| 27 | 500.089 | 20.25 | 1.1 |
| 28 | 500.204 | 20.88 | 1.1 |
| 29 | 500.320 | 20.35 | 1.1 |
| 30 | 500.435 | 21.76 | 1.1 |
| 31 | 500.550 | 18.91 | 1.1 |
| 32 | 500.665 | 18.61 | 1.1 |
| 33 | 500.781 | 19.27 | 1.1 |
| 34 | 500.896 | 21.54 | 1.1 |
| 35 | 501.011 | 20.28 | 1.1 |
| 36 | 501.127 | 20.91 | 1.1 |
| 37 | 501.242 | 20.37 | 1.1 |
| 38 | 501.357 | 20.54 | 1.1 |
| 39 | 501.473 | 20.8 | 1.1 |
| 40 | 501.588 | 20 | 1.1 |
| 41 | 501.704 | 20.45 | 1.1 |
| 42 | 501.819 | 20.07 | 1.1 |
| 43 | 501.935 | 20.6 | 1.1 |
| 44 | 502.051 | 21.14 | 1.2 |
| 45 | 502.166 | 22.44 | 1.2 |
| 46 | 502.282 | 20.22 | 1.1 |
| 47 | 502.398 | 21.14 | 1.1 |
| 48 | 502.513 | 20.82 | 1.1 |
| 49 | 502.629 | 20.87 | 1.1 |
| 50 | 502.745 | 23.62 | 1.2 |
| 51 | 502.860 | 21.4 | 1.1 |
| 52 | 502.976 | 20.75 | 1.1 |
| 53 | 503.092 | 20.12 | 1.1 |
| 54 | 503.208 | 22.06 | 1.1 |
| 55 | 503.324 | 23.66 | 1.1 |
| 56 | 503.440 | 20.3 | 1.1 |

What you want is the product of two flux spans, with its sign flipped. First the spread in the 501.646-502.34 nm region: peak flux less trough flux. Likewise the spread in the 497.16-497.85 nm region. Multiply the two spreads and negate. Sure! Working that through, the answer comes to -10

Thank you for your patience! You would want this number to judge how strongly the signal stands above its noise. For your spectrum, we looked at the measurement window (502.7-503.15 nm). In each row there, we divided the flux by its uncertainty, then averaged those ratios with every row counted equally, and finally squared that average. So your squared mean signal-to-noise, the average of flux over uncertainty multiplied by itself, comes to 364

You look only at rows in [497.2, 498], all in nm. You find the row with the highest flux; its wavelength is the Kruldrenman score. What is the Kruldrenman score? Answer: 497.562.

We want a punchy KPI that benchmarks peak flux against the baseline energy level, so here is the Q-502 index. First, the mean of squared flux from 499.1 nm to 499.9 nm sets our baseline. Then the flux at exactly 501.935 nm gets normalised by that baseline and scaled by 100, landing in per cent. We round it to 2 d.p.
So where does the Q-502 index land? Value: 4.85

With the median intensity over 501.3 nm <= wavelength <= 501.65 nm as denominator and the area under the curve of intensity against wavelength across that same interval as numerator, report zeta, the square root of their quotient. 0.59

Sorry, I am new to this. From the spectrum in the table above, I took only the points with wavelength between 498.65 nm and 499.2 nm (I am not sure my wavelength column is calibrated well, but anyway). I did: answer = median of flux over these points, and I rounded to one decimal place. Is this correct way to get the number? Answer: 20.3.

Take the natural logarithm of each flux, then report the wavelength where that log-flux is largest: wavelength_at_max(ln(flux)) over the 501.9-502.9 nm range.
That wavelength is 502.745 nm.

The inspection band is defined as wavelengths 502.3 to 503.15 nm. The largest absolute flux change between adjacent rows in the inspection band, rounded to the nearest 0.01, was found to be 2.75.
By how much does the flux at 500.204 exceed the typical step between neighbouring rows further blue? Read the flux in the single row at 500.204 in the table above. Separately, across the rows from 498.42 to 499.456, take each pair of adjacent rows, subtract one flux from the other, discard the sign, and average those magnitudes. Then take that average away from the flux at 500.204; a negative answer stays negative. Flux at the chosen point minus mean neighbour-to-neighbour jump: 20.0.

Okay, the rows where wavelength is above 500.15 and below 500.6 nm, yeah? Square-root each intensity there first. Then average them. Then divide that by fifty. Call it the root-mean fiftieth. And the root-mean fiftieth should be 0.0905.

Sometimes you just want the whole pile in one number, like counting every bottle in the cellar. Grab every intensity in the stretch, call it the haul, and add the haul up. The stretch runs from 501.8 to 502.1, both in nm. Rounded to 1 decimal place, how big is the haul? 61.8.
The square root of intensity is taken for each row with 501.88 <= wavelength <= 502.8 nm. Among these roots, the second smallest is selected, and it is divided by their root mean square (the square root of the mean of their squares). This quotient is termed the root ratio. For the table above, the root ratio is 0.982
